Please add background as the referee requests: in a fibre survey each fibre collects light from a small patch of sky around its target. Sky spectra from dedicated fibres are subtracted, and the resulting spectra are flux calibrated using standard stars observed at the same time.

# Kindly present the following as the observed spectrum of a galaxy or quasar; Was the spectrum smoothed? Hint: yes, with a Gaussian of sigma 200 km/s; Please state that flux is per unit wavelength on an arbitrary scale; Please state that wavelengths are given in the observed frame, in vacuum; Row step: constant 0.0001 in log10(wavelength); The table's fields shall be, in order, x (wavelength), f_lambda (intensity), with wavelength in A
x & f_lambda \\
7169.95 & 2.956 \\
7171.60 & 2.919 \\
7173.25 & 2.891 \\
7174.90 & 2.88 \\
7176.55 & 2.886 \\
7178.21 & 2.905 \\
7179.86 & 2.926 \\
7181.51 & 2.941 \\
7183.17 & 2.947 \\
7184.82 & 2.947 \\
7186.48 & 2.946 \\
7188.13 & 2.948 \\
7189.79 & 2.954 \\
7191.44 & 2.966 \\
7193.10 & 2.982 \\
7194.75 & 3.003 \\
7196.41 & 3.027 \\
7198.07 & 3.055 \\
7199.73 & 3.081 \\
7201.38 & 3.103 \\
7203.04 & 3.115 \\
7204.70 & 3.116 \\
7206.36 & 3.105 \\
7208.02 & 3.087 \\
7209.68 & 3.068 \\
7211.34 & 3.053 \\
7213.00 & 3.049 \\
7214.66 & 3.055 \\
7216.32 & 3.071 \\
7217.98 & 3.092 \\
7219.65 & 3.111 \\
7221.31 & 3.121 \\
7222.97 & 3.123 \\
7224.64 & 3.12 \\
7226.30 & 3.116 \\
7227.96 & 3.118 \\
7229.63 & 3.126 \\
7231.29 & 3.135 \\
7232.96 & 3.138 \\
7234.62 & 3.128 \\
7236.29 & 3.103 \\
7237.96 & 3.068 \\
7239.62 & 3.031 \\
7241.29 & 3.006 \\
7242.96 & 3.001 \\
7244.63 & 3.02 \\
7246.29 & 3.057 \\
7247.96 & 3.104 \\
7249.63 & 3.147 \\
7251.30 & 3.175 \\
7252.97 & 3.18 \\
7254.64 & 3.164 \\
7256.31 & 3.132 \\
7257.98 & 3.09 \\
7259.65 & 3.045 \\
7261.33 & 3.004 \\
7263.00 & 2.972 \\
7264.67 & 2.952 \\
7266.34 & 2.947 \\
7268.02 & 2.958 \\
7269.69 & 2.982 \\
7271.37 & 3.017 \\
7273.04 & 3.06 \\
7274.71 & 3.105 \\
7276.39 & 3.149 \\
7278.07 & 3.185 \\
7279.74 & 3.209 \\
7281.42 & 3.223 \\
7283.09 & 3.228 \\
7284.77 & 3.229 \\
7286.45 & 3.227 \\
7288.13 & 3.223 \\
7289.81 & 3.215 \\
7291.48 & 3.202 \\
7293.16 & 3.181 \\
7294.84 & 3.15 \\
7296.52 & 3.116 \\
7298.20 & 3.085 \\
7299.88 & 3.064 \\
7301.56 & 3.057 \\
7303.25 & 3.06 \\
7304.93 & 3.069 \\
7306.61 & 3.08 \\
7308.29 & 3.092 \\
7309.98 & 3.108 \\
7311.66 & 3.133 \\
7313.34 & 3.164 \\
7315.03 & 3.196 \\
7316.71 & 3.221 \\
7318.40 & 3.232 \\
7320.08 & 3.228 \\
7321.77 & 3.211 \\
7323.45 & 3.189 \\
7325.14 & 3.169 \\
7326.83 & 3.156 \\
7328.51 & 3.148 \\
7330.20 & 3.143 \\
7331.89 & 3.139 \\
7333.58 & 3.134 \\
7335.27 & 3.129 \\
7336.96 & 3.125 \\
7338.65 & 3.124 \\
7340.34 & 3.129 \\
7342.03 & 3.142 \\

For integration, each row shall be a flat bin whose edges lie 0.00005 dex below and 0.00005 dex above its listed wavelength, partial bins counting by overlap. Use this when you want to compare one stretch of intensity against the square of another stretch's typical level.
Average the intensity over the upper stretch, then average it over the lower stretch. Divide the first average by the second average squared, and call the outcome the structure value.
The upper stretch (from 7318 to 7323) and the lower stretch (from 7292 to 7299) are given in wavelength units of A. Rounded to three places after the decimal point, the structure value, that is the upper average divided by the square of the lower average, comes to 0.328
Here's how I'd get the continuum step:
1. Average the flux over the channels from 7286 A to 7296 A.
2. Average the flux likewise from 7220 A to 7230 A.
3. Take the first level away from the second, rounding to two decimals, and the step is -0.08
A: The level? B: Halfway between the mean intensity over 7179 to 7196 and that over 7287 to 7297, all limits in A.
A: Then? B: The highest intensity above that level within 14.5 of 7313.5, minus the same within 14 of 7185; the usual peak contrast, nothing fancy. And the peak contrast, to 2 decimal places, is 0.18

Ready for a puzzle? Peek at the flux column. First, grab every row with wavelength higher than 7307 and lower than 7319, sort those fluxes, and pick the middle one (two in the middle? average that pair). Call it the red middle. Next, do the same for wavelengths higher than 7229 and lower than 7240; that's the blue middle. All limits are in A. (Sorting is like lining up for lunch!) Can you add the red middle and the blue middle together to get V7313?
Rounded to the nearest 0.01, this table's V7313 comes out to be 6.29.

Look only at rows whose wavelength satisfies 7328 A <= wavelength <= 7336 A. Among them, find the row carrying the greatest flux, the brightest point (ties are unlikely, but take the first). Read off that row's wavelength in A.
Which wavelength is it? 7328.51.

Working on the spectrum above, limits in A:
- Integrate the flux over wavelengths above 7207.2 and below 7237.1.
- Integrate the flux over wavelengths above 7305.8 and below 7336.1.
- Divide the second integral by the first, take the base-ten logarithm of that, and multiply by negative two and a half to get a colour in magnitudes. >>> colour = -0.035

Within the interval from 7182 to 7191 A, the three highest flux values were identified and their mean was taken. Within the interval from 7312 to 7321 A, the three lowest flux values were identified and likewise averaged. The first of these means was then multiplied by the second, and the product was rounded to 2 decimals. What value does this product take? 9.42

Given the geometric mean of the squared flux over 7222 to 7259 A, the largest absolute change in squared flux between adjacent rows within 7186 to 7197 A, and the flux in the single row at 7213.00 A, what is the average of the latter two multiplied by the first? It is 15.4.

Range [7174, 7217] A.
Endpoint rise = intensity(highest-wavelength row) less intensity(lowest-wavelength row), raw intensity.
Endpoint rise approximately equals 0.19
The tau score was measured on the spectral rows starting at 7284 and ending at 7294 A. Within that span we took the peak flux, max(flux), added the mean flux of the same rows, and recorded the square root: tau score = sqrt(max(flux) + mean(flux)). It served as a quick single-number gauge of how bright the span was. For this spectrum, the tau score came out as 2.54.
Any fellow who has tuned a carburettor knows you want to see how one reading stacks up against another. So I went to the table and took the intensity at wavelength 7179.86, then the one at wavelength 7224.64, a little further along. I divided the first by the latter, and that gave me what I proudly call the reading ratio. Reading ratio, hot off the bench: 0.94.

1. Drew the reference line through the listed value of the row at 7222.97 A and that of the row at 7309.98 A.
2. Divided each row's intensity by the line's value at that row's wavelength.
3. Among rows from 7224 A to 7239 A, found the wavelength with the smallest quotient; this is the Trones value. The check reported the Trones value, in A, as 7237.96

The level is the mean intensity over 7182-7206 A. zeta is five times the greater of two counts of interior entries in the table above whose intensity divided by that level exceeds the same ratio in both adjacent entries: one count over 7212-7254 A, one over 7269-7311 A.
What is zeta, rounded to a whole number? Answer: 10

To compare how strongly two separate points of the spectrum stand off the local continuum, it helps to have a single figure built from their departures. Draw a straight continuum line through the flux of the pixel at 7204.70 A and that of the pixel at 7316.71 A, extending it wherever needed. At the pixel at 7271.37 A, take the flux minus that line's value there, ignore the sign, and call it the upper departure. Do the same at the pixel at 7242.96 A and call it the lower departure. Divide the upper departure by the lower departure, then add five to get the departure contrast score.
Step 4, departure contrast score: 6.1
